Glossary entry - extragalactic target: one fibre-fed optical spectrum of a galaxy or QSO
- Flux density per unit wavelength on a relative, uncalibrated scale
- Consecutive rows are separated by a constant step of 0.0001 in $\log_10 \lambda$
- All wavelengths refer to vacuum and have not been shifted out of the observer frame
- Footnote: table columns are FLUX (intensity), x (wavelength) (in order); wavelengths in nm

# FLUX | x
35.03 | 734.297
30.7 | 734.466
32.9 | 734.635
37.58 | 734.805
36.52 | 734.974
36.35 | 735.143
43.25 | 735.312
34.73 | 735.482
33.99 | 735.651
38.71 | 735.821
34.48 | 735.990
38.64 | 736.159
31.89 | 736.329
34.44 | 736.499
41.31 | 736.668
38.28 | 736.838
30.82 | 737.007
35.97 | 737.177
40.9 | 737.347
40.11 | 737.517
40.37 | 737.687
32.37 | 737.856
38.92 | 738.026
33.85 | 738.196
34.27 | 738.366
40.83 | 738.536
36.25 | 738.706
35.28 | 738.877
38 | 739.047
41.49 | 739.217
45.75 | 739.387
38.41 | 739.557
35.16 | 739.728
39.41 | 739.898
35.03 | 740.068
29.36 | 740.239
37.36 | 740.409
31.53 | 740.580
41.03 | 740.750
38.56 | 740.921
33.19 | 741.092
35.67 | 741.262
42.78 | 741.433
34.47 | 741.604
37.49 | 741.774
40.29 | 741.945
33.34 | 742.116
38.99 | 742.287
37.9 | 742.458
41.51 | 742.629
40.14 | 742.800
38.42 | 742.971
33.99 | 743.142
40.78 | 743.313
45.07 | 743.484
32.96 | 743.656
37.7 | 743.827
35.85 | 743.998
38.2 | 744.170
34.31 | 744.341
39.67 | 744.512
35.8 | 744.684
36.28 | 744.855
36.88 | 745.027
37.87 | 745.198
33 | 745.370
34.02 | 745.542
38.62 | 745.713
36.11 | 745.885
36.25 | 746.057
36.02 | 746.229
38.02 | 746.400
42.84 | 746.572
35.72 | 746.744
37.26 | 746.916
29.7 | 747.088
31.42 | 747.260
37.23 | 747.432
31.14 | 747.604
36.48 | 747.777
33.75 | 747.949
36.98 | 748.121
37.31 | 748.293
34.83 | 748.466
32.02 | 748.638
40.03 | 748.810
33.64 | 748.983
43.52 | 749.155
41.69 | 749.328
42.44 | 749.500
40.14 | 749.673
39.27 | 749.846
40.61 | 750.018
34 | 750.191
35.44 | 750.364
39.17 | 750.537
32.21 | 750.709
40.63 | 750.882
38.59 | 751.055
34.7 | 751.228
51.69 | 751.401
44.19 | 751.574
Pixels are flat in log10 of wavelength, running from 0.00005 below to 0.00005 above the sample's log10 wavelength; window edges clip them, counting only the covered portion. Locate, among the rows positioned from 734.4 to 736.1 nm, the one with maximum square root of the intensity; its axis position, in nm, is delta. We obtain 735.312 nm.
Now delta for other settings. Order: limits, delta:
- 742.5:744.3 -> 743.484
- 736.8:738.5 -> 737.347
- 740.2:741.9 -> 741.433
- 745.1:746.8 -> 746.572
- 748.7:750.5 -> 749.155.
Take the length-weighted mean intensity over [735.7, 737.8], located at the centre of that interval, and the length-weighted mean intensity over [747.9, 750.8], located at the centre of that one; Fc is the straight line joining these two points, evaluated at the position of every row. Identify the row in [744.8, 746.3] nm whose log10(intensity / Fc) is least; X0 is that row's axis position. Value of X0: 745.370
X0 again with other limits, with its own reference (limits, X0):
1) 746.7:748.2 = 747.088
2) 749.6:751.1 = 750.709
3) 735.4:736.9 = 736.329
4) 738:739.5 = 738.196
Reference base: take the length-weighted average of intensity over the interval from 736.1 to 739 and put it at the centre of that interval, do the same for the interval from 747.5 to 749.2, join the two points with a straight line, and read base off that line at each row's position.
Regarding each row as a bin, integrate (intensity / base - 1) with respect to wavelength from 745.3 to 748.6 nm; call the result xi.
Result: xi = -0.03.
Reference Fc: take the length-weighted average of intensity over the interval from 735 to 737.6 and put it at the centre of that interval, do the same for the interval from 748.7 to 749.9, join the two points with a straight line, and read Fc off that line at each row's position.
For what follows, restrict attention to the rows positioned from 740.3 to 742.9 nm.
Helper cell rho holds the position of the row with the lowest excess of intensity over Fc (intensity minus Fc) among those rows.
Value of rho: 740.580 nm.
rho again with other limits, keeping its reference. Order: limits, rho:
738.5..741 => 740.239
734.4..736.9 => 734.466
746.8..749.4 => 747.088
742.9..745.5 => 745.370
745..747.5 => 747.088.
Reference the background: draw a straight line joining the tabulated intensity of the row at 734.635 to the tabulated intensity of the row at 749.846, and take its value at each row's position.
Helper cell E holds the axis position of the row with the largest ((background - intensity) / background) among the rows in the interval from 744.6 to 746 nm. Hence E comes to 745.370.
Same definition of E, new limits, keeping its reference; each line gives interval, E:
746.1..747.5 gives 747.088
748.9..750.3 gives 750.191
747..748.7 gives 747.088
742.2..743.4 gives 743.142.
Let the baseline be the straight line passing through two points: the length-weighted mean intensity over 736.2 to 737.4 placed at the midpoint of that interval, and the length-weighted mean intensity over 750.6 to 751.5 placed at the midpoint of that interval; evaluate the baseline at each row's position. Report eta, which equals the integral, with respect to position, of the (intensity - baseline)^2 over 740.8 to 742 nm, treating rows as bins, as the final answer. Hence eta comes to 12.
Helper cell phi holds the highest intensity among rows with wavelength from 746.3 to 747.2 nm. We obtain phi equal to 42.84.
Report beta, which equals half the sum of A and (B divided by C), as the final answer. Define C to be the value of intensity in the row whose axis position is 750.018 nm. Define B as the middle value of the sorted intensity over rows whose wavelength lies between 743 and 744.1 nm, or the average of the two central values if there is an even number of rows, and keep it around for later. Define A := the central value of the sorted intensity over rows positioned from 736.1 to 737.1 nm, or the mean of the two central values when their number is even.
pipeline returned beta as 18.6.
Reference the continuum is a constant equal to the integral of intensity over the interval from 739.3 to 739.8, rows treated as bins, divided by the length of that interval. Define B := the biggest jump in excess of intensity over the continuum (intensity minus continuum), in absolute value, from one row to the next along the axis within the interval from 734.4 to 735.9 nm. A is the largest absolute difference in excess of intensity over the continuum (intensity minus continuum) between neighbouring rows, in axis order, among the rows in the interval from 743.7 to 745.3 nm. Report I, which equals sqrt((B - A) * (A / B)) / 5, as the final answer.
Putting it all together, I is 0.28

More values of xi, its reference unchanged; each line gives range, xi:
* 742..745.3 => 0.13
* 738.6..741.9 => 0.07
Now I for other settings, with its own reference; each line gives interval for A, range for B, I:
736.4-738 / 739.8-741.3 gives 0.22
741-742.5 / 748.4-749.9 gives 0.23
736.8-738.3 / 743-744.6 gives 0.33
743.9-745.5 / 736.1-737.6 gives 0.25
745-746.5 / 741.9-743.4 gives 0.24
